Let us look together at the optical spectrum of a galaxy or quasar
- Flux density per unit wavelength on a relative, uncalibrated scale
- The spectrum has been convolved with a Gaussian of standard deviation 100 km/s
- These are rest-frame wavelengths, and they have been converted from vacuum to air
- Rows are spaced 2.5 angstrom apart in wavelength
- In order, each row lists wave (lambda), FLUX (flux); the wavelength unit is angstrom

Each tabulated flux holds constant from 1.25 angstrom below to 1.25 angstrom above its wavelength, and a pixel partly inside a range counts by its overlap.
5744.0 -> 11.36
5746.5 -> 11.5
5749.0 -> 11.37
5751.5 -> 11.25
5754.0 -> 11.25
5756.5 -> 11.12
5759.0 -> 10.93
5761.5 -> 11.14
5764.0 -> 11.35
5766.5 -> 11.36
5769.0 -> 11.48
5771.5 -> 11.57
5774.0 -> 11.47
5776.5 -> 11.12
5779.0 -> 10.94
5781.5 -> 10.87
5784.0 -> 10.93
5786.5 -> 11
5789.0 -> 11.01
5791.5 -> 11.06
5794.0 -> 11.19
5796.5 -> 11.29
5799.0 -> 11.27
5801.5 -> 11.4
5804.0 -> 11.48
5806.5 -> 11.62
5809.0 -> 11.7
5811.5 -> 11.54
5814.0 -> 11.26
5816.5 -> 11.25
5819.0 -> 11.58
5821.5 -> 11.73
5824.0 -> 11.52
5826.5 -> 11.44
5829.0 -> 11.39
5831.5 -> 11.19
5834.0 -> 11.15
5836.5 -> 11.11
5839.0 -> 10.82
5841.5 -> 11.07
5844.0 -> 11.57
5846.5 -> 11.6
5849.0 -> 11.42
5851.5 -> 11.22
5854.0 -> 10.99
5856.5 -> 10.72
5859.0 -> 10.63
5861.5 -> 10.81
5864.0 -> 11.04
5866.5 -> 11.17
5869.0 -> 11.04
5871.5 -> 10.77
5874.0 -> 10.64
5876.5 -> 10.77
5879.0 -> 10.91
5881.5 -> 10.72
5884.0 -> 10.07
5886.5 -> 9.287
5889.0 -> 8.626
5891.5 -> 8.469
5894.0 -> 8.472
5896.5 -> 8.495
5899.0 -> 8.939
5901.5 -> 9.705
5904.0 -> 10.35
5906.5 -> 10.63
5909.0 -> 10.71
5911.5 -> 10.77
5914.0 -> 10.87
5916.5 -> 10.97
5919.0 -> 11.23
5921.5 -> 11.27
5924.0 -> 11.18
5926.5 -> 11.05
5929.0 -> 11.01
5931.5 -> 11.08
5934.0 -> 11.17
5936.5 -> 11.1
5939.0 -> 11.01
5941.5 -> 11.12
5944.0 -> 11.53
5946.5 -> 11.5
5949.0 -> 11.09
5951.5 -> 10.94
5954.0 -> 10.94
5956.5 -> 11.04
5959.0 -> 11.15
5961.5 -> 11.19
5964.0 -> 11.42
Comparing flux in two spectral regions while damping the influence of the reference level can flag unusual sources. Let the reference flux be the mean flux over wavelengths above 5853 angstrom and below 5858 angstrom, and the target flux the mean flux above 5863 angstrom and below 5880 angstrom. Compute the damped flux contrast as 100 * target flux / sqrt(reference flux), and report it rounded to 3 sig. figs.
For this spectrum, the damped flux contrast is 331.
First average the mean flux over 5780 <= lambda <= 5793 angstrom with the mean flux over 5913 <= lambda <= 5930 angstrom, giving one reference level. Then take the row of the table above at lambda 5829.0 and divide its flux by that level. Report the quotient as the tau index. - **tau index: 1.03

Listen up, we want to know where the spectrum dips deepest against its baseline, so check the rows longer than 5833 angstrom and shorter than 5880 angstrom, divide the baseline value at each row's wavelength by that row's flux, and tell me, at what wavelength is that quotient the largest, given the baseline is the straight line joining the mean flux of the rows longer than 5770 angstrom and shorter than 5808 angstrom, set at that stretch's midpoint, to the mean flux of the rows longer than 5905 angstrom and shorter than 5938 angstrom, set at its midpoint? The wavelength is 5859.0 angstrom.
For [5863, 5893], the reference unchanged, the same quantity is 5891.5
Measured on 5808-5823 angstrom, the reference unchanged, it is 5816.5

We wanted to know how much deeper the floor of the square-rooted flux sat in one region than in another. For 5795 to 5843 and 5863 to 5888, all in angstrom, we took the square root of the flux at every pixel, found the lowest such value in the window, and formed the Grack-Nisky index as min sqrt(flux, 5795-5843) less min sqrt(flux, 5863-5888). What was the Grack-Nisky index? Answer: 0.24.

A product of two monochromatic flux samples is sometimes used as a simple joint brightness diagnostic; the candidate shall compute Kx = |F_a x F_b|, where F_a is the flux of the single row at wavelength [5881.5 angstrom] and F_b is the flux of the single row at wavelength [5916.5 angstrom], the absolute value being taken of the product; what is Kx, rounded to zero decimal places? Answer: 118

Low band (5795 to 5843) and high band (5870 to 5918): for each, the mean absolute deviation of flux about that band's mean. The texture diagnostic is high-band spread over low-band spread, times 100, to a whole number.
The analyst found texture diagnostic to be 444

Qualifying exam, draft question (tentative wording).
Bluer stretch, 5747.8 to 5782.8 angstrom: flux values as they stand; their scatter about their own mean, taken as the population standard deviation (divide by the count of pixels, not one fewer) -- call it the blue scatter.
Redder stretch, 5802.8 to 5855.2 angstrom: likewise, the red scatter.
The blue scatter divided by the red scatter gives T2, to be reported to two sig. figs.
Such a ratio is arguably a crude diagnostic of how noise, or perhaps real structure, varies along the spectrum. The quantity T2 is 0.87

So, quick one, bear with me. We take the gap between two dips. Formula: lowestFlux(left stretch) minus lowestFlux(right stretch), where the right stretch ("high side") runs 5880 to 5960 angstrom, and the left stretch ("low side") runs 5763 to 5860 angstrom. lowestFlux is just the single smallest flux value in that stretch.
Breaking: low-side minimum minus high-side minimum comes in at 2.2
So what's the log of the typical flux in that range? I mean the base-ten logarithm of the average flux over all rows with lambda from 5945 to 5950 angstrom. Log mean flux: 1.05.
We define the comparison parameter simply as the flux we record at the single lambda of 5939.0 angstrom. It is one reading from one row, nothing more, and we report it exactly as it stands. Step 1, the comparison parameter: 11.01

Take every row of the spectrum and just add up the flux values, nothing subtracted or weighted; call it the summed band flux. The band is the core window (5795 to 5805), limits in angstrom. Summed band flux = 45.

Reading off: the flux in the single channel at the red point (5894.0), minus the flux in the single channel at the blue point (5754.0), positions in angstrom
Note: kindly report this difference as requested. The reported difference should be -2.8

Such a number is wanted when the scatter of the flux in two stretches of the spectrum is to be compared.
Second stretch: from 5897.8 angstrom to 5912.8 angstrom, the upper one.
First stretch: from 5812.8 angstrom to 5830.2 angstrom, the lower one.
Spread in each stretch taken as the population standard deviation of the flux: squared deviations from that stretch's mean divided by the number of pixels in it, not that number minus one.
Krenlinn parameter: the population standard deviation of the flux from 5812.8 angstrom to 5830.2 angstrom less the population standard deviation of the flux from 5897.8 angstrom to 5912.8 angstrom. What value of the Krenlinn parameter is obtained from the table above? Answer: -0.50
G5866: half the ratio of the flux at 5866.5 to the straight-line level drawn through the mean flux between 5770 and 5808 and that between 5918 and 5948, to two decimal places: 0.50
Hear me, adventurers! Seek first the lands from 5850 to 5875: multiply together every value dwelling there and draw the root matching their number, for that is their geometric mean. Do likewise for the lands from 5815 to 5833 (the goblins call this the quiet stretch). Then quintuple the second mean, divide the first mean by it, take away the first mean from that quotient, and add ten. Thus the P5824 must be -0.71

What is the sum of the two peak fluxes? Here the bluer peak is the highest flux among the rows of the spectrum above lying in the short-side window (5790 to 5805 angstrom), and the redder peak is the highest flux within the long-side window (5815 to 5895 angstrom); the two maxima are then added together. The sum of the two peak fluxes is 23.2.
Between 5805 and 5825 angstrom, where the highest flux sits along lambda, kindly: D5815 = 5821.5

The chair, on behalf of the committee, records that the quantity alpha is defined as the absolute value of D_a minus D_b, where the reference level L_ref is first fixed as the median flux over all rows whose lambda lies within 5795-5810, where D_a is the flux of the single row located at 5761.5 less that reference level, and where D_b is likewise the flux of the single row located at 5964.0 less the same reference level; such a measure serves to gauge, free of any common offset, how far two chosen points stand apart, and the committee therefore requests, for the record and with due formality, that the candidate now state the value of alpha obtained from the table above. 0.28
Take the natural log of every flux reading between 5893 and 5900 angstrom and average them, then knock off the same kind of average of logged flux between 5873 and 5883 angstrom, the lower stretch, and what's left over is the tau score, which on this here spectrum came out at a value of -0.22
